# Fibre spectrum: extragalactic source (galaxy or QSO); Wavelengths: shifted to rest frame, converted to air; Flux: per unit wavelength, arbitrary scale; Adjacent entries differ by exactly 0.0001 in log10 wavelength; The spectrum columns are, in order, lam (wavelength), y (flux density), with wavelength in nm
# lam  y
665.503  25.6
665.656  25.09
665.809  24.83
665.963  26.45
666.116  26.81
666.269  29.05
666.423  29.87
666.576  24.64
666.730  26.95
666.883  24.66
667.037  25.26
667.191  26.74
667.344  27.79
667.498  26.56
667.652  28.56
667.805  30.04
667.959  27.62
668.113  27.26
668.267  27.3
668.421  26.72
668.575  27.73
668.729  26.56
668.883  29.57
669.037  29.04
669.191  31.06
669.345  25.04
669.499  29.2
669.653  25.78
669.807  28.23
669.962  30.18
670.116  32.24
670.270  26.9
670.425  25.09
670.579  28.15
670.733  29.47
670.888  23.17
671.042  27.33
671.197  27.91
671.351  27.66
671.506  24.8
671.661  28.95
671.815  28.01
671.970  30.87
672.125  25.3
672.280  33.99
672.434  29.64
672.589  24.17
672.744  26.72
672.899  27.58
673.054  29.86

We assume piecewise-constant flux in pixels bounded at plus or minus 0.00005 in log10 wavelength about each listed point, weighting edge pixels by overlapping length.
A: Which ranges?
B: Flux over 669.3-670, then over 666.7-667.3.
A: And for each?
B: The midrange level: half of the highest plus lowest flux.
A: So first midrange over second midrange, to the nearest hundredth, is 1.07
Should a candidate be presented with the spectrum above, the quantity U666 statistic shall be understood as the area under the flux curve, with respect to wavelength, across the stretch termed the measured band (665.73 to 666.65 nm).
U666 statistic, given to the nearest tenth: 24.8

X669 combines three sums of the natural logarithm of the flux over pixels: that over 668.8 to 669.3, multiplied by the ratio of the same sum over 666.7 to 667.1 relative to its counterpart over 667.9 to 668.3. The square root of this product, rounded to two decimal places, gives 3.16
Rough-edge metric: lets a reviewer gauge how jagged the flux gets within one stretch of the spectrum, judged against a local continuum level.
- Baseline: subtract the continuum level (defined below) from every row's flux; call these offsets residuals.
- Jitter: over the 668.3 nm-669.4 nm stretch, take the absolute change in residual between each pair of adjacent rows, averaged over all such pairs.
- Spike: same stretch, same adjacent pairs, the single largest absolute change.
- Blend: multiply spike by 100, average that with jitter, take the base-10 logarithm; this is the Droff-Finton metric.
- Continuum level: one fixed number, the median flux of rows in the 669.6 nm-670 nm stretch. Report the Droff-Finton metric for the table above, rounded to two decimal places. 2.48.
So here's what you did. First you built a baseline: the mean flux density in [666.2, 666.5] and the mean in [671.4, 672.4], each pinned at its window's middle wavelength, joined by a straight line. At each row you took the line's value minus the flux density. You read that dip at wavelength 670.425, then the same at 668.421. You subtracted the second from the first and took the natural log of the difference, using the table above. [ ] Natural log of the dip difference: 0.3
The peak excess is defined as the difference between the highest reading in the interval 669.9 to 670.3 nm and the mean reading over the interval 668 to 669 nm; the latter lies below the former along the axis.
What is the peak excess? 4.7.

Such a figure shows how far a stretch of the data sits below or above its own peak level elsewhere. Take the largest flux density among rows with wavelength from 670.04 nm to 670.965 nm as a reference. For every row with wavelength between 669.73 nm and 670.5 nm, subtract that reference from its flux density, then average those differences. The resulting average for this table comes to -3.7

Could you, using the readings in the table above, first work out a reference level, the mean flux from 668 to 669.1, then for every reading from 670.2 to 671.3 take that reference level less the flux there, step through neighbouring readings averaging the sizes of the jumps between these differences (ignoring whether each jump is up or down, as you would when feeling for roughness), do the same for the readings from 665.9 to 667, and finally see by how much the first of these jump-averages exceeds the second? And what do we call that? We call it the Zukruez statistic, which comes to 0.7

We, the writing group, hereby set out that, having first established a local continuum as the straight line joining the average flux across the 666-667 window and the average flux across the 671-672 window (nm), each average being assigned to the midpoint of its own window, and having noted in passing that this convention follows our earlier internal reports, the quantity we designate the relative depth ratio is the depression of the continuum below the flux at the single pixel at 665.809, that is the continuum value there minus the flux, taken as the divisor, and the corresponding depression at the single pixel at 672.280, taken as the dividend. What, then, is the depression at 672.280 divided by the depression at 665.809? -3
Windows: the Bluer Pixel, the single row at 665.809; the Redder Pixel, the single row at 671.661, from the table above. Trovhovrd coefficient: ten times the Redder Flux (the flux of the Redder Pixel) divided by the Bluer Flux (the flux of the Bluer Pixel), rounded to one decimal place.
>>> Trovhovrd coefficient 11.7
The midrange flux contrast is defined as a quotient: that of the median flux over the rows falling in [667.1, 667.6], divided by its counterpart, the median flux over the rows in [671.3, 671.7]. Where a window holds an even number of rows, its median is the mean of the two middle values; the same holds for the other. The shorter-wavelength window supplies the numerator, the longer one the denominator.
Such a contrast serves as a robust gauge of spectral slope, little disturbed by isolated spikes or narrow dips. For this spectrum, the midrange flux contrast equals 0.97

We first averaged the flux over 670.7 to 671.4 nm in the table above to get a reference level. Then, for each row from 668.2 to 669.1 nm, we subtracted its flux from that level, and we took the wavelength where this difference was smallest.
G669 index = 668.883 nm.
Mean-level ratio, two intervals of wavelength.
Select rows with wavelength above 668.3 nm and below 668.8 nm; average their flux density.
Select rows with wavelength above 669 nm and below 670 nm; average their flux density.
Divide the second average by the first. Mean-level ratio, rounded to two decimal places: 1.05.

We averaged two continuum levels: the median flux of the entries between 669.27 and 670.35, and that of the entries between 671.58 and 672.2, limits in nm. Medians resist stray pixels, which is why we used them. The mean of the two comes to 28.4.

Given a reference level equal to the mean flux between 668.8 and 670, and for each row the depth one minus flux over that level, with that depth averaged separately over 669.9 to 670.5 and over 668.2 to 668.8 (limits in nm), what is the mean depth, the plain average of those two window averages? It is 0.02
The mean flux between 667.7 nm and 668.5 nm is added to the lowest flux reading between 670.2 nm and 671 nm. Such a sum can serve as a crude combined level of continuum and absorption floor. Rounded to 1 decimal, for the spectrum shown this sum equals 51.0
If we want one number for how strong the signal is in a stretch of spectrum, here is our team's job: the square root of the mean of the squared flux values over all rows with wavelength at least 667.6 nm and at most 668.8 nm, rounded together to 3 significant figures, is 27.7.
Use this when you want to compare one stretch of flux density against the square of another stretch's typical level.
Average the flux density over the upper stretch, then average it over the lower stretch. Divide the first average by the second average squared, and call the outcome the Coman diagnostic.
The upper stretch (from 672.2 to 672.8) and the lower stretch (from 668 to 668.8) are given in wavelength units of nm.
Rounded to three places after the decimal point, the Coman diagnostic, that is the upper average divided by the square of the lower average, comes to 0.039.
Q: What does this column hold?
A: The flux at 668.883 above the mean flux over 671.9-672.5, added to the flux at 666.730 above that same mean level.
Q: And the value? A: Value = -3.4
